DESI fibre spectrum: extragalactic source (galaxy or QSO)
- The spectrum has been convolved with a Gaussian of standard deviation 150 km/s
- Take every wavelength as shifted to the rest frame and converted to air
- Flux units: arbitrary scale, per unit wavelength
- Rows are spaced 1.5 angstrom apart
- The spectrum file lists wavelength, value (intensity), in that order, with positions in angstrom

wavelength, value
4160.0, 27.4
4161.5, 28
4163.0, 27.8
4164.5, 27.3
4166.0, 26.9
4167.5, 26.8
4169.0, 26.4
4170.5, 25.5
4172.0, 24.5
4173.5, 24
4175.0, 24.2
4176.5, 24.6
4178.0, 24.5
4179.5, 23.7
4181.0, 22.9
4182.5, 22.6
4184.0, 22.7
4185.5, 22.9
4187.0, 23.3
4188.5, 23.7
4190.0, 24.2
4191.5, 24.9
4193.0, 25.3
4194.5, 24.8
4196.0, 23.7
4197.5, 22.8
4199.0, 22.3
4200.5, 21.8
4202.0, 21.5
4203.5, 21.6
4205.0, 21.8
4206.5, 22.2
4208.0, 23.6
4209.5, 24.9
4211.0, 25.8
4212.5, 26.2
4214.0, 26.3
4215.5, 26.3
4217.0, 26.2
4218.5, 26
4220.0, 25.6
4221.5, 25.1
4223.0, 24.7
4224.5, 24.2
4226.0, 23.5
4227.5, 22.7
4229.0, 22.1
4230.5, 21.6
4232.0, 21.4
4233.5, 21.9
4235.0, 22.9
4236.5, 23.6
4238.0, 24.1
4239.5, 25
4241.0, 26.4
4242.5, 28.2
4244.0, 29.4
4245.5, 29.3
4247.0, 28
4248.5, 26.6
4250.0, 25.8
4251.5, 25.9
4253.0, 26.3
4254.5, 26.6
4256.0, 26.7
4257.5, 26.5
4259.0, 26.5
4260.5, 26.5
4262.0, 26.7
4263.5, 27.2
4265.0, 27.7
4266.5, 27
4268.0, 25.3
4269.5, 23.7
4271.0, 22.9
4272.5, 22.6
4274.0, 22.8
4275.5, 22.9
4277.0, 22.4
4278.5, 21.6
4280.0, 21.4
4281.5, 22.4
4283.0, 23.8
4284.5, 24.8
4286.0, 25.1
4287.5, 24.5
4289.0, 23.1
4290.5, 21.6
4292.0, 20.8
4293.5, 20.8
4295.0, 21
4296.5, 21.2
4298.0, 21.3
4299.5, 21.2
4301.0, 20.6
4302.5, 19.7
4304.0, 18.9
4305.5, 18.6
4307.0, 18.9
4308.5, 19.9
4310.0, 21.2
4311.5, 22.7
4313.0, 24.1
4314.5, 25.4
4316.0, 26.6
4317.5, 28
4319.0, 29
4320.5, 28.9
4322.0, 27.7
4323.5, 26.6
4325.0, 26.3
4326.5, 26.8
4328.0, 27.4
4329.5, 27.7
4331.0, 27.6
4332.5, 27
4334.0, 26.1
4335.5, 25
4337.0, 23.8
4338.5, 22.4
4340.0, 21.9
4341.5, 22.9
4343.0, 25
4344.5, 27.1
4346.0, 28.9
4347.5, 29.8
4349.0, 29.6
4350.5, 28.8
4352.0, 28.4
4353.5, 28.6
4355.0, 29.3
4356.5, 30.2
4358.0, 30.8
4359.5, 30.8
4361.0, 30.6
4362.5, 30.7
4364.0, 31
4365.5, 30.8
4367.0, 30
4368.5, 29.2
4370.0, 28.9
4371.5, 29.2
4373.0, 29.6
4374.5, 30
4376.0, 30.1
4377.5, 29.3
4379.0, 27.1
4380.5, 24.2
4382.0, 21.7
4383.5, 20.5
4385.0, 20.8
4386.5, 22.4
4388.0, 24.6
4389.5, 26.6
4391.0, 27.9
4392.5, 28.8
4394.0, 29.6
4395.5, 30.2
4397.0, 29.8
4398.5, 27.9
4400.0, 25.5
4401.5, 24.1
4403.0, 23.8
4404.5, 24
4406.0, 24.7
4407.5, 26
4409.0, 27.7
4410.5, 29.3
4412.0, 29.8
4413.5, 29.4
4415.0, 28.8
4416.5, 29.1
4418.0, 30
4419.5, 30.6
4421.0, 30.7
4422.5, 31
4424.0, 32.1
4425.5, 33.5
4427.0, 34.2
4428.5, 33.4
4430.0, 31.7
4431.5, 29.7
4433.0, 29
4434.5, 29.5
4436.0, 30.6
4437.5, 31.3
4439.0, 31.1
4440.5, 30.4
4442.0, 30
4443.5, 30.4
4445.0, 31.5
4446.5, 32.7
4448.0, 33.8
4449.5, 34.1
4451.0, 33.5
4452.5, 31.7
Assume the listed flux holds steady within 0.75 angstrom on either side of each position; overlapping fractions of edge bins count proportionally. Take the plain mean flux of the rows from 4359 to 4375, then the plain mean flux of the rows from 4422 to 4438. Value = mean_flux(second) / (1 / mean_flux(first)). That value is 946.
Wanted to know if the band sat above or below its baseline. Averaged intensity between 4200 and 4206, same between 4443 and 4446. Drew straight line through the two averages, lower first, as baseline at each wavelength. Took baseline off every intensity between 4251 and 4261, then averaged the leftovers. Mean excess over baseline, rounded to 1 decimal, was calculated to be 2.7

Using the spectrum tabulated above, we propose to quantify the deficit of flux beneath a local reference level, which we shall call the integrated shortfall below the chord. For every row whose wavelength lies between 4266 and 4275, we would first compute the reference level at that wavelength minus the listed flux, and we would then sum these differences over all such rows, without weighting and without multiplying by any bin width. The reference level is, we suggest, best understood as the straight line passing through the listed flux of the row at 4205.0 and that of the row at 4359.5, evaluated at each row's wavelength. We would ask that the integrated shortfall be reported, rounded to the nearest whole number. 9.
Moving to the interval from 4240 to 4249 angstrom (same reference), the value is -23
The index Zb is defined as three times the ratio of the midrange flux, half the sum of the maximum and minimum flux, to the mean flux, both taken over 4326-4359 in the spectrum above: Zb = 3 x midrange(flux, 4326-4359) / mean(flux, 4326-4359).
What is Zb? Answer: 2.92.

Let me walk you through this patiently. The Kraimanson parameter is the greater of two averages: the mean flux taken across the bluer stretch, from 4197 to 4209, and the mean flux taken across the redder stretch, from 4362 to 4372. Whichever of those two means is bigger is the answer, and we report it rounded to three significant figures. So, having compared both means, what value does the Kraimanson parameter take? 30.0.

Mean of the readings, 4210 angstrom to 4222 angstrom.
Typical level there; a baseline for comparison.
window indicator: 25.9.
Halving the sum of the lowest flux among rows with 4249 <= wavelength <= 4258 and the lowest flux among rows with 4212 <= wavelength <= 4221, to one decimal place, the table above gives 25.7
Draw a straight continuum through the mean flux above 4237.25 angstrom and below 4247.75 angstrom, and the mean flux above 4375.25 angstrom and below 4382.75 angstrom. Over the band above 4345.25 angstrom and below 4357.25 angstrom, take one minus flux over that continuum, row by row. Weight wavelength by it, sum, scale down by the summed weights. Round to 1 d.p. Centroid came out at 4351.4 angstrom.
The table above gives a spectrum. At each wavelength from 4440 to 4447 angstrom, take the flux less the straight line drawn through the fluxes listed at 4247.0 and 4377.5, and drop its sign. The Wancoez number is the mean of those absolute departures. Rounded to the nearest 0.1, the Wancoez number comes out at 1.0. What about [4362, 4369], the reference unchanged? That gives 1.2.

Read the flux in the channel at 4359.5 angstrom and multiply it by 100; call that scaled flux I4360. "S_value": 3080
